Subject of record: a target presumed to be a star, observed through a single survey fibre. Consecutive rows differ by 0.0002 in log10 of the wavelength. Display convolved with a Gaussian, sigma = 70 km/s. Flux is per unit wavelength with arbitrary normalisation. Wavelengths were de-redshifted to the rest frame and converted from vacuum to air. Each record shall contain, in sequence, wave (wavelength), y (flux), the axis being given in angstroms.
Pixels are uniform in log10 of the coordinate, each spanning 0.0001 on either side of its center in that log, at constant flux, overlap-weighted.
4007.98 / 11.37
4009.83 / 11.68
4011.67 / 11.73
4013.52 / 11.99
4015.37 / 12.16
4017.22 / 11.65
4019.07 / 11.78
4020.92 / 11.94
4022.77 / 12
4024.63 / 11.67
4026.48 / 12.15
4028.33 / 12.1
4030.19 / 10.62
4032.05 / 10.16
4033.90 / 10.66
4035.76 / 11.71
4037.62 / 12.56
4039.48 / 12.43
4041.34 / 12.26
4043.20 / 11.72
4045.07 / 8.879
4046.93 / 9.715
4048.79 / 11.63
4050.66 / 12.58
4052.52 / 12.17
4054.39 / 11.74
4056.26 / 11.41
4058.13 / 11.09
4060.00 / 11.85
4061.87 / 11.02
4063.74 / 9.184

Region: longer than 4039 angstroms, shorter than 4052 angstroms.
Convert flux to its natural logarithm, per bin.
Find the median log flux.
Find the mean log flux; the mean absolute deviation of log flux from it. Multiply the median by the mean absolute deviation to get 0.27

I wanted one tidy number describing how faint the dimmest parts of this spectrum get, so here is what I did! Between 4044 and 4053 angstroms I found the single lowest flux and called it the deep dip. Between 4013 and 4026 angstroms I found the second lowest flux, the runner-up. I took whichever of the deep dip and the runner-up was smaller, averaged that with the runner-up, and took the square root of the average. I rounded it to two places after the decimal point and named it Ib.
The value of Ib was 3.21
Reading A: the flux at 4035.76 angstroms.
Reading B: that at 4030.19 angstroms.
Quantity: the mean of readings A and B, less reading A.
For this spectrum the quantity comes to -0.5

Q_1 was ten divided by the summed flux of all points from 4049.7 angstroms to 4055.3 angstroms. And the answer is 0.274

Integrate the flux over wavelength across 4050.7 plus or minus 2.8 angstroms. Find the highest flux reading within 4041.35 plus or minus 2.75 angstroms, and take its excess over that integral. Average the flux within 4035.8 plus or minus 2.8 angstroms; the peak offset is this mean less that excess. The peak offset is 67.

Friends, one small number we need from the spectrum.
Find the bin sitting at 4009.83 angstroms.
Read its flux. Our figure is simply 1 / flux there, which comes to 0.0856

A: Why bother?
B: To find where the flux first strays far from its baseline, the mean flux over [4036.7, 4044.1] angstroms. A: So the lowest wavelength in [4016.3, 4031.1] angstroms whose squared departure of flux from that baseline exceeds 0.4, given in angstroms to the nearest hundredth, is 4030.19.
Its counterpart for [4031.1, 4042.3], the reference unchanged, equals 4032.05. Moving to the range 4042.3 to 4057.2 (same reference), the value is 4045.07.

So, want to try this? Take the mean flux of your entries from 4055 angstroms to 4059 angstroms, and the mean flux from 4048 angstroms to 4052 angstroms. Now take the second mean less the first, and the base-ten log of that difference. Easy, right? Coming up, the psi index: -0.07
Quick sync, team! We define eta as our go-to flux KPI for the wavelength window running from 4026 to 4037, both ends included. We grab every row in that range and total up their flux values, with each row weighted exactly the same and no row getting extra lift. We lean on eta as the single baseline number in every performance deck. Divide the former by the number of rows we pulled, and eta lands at 11.2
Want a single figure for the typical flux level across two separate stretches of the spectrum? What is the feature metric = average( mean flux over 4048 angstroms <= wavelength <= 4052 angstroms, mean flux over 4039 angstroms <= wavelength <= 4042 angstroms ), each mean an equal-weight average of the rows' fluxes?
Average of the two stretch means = 12.2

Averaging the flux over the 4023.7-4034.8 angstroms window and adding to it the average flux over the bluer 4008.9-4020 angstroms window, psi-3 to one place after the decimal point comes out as 23.1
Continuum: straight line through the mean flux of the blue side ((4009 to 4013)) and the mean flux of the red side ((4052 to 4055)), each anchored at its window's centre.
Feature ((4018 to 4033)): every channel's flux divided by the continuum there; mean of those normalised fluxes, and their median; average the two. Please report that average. 0.99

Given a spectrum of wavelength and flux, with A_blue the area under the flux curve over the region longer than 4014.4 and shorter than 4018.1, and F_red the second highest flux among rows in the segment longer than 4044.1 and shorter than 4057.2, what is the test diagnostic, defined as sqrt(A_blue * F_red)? 23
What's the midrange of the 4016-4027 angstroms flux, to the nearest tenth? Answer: 11.9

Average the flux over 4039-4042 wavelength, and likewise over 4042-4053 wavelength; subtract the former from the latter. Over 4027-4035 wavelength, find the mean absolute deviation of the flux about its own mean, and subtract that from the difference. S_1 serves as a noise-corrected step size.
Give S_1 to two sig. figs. -1.8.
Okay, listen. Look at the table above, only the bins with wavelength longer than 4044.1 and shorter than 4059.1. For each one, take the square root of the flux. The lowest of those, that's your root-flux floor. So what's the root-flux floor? 3.0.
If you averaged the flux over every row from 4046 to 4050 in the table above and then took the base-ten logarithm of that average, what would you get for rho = 1.03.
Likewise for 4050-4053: 1.09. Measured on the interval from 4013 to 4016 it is 1.08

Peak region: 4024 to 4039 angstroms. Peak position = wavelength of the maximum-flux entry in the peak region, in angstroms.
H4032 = 4037.62 angstroms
